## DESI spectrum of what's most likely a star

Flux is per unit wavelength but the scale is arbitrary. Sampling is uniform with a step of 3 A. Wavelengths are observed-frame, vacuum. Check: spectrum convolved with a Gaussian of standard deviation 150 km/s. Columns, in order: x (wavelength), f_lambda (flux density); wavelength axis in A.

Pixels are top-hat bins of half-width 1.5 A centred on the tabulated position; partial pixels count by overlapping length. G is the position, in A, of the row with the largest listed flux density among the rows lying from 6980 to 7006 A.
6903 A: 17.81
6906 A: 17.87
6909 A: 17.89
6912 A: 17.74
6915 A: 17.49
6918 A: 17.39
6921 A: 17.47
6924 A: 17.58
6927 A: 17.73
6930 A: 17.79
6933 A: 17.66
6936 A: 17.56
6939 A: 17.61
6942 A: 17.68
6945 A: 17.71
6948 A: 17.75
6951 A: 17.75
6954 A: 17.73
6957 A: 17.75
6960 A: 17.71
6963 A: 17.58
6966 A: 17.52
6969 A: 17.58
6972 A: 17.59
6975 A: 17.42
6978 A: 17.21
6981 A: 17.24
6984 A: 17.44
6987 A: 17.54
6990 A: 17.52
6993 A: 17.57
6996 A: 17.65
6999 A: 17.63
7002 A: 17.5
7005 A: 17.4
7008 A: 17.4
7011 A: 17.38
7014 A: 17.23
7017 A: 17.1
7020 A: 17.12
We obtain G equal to 6996 A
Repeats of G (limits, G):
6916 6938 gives 6930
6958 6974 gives 6960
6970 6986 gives 6972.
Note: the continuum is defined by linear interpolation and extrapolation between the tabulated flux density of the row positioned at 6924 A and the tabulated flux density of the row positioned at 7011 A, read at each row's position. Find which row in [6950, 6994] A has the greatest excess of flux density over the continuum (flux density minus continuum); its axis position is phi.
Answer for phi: 6957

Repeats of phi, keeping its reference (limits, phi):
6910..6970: 6957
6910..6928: 6927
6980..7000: 6996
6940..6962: 6957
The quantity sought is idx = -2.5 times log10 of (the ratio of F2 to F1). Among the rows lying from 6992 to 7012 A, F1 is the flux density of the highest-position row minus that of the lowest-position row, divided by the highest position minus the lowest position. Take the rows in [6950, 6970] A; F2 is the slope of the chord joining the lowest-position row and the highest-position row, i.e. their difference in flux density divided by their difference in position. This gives 0.12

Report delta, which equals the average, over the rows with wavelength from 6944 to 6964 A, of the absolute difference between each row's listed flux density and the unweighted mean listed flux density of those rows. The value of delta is 0.04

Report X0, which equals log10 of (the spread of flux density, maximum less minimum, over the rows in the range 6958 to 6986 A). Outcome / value -0.301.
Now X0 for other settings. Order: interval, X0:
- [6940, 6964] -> -0.770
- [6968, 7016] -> -0.357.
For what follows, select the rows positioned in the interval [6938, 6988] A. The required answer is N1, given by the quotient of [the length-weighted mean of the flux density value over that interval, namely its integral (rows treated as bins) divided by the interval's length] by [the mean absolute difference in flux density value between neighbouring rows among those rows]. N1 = 236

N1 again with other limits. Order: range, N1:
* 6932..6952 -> 366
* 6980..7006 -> 200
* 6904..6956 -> 208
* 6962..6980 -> 171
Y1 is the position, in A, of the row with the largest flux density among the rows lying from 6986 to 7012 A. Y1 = 6996 A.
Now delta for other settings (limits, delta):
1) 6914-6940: 0.10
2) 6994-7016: 0.12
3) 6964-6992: 0.11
